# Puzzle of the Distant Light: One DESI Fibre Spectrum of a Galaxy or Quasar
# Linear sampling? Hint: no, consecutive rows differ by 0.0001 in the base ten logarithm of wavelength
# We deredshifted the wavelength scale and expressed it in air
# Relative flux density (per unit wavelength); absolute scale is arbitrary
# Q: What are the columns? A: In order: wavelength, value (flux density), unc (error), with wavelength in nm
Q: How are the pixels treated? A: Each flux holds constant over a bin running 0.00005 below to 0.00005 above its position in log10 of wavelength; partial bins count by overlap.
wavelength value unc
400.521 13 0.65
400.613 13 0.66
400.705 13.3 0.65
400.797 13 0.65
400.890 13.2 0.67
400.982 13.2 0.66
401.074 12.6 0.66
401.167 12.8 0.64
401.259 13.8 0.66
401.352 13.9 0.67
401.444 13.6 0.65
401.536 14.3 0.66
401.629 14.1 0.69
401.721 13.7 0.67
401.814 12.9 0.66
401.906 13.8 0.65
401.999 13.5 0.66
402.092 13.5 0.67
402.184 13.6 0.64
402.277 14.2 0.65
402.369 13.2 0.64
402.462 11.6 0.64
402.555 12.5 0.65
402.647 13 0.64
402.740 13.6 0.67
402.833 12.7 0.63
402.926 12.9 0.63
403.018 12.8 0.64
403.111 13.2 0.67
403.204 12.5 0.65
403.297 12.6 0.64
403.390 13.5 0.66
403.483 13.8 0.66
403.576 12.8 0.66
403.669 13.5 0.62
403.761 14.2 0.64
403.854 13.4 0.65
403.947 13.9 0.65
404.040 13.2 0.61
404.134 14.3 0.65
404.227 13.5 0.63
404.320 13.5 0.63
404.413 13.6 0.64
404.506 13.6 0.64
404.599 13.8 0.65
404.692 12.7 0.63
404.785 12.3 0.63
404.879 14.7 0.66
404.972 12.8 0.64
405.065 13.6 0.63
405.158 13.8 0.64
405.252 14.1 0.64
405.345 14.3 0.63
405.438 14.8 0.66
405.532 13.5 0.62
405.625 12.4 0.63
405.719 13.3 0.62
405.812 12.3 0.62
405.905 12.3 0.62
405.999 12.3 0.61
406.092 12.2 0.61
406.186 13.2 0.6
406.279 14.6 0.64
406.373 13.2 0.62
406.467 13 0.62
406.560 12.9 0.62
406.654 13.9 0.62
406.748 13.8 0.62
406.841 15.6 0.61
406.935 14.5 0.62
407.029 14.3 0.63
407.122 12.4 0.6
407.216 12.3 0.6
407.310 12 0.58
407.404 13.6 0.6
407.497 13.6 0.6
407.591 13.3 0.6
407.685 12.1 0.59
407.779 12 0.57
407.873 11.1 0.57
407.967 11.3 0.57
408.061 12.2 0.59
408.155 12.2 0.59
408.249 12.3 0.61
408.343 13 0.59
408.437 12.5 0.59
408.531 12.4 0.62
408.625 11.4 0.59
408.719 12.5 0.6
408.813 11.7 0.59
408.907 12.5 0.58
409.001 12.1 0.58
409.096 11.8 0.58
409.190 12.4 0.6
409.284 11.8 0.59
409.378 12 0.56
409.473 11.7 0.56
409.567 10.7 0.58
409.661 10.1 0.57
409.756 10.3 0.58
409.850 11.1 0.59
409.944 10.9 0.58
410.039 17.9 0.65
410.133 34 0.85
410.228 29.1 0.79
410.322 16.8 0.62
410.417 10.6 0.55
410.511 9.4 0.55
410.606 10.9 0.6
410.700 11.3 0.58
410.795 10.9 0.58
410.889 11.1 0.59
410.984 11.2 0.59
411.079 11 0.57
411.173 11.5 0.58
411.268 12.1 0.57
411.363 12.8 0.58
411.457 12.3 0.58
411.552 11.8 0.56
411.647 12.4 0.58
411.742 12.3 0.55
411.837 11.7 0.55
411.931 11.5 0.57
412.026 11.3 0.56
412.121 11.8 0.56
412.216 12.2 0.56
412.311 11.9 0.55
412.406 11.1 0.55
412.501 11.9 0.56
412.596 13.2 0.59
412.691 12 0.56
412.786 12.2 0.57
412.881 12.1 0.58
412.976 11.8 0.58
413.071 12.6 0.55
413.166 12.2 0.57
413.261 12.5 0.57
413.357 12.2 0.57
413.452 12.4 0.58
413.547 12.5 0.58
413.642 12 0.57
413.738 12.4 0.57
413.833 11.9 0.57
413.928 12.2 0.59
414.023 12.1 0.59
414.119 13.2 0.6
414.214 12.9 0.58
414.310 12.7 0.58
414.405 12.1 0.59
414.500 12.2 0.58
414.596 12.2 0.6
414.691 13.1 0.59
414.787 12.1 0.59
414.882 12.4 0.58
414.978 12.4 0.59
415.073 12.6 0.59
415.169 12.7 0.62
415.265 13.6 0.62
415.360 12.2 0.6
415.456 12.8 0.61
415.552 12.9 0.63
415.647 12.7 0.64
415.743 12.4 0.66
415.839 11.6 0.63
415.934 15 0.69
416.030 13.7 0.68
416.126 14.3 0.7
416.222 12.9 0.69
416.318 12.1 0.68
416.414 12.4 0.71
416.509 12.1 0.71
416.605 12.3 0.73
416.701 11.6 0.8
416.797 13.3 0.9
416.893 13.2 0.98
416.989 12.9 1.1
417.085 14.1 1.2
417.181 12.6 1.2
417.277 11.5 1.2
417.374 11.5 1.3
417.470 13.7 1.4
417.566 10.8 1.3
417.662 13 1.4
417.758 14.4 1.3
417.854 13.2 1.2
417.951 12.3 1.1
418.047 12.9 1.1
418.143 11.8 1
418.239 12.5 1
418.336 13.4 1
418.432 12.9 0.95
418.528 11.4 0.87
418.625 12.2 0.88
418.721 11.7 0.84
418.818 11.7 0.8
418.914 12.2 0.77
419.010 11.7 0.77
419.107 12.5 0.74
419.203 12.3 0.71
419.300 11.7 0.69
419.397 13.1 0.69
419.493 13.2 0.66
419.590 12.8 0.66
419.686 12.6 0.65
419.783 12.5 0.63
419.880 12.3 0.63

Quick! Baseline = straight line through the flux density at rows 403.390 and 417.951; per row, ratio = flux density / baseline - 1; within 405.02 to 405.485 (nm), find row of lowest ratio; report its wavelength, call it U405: 405.065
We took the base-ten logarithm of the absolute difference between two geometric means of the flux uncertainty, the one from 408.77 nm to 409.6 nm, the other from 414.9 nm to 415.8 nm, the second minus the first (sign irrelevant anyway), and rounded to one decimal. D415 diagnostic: -1.4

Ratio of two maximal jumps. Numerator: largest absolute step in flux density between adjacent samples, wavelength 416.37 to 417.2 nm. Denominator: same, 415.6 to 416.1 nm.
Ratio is 0.5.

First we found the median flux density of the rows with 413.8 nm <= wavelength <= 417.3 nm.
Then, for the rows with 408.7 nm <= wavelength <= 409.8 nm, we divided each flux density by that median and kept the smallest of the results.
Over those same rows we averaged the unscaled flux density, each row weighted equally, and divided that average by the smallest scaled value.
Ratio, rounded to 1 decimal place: 14.5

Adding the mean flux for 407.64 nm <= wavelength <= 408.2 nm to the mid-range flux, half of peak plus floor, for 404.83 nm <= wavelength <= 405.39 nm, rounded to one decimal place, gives 25.6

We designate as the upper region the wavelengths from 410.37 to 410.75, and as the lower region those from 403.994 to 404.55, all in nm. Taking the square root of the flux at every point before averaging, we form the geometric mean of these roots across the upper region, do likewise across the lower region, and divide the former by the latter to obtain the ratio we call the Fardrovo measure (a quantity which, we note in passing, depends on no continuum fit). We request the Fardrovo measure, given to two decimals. 0.88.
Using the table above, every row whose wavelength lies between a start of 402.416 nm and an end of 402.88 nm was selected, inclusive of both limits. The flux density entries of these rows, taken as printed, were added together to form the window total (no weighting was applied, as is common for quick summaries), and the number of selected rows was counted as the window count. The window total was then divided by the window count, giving 12.7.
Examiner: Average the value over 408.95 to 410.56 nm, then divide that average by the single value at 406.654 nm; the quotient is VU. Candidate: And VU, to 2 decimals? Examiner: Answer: 1.03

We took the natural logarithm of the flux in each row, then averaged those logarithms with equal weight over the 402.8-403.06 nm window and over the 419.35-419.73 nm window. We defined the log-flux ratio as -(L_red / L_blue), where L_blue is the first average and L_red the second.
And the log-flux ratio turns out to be -1.004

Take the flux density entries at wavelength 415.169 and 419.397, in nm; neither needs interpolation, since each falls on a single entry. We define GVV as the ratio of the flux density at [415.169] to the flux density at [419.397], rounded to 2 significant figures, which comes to 0.97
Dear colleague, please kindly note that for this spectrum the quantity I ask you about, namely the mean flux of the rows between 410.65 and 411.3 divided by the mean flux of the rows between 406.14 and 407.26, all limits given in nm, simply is 0.83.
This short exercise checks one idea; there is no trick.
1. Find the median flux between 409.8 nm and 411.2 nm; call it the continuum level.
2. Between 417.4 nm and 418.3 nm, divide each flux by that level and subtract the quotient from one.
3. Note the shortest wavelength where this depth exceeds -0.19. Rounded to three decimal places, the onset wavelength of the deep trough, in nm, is 417.566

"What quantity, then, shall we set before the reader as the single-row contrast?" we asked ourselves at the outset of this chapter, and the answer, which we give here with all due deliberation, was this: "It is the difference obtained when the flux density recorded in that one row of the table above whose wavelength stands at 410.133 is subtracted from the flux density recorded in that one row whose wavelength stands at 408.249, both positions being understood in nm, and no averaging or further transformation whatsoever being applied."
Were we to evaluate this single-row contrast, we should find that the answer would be -22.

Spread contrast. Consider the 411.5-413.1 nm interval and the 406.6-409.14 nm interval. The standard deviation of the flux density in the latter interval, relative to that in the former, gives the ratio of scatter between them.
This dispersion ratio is 2.2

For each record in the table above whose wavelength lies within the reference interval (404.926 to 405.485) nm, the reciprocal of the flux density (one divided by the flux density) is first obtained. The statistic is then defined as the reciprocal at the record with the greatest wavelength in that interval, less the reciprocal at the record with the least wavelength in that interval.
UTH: -0.011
